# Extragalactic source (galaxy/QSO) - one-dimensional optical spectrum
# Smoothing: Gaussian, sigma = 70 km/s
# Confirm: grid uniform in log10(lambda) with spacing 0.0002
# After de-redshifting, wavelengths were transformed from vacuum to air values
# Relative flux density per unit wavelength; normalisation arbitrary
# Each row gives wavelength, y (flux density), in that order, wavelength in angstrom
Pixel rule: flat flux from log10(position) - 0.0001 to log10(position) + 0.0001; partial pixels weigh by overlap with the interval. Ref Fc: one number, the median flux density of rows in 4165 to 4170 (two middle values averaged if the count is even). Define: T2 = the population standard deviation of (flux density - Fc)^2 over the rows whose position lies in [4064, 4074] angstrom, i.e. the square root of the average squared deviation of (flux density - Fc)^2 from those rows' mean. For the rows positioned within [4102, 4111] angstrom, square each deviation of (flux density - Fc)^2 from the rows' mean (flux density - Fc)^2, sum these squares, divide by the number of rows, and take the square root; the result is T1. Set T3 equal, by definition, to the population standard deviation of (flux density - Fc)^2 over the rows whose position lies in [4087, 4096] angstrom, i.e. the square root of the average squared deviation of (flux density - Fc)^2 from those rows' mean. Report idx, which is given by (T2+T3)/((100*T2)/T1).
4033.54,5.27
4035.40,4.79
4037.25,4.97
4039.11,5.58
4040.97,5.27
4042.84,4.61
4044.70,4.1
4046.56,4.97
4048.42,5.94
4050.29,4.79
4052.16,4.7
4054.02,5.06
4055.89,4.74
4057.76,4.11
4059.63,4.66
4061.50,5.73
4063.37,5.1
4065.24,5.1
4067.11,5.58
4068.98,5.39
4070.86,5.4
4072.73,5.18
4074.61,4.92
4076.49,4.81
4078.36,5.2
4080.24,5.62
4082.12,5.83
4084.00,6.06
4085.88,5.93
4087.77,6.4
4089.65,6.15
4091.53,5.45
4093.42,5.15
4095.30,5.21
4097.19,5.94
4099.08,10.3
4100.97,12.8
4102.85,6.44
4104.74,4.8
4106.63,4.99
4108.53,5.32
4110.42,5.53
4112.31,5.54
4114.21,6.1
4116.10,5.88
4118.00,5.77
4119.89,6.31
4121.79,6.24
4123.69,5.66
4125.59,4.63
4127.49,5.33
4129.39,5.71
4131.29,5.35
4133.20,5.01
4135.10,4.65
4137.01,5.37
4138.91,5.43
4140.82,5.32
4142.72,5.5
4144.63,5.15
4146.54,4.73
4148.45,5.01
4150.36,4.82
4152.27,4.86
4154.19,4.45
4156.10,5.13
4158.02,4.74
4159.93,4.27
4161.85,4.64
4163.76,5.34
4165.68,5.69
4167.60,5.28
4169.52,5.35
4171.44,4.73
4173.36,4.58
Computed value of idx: 0.082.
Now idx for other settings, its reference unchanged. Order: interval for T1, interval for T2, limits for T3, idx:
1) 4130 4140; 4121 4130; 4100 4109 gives 0.141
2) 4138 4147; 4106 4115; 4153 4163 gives 0.004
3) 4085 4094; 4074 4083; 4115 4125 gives 0.018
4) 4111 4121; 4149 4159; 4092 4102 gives 0.275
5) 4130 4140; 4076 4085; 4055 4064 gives 0.008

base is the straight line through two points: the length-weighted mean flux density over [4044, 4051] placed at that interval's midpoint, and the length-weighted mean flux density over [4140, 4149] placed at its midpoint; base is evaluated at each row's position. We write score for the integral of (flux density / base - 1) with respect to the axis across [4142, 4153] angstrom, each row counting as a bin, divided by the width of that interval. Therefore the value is -0.03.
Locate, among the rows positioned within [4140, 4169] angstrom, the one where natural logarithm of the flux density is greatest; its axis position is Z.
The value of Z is 4165.68 angstrom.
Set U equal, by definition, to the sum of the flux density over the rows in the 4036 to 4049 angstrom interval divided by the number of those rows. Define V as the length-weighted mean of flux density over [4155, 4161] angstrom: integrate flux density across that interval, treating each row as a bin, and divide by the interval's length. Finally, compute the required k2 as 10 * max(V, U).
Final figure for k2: 50.6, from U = 5.06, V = 4.70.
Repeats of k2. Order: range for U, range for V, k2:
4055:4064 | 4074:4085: 54.3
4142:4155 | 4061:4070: 53.6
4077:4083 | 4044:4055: 55.5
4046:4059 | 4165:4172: 52.8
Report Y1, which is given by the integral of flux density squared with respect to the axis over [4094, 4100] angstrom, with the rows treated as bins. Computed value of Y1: 325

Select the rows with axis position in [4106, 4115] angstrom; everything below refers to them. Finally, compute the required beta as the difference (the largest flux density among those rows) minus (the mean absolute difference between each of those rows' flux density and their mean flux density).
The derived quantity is 5.8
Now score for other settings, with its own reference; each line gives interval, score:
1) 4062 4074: 0.06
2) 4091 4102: 0.49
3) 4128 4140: 0.02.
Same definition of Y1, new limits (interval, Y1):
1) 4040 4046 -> 133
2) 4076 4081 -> 138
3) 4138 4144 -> 175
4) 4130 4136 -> 153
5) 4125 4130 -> 138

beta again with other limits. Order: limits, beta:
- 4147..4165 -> 5.1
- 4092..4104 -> 10.2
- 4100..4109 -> 10.4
